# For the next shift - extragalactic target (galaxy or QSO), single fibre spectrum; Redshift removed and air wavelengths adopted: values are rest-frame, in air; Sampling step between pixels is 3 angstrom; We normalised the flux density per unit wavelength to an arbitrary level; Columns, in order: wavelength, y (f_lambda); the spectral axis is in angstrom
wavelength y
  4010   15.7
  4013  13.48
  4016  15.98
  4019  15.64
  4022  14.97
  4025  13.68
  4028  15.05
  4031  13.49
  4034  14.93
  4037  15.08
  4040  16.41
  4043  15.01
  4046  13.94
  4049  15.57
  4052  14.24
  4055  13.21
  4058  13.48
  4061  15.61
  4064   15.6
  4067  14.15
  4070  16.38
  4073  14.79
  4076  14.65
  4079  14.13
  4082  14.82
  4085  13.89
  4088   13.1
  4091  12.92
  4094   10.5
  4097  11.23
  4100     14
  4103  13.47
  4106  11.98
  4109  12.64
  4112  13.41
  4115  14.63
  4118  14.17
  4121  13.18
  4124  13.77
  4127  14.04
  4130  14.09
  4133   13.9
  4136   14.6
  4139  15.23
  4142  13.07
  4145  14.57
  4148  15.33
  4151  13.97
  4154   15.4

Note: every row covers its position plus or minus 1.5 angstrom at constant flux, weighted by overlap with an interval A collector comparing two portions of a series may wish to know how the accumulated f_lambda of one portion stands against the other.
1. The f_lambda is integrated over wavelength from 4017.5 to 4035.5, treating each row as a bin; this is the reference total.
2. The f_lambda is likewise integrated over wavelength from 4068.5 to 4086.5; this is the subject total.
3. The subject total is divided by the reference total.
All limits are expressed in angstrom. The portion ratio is 1.01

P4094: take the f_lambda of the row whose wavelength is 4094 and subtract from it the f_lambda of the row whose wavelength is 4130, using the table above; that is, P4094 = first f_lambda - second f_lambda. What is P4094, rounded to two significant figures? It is -3.6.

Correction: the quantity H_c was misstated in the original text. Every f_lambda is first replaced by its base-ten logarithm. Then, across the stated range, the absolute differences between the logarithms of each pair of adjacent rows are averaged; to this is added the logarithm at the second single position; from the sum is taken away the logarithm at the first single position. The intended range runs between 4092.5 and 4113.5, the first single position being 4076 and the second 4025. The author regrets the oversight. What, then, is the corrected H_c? 0.01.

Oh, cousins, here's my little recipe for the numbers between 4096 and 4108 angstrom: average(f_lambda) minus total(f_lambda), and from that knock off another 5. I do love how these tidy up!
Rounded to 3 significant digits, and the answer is -43.0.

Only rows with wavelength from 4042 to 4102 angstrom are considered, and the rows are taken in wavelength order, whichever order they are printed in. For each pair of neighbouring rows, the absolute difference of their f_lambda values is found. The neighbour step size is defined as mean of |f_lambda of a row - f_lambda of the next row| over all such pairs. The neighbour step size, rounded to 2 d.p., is 1.15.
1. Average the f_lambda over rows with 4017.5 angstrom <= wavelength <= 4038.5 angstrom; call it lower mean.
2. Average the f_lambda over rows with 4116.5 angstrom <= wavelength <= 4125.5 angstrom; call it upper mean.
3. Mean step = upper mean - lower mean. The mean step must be -1.0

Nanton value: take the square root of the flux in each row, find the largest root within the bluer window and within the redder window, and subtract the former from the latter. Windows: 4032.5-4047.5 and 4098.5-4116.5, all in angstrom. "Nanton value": -0.23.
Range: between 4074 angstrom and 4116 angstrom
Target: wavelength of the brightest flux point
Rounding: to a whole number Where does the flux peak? 4082 angstrom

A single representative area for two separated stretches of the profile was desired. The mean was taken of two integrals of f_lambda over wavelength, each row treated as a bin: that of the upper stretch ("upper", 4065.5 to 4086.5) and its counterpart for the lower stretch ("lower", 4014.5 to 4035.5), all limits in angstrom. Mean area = 310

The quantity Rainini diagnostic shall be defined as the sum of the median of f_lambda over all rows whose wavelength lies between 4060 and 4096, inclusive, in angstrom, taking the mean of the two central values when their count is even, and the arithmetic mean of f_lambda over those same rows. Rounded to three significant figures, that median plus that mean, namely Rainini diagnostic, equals 28.6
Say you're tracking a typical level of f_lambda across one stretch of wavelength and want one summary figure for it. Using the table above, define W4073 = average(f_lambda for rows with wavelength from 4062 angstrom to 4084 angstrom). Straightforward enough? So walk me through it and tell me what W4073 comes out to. 14.9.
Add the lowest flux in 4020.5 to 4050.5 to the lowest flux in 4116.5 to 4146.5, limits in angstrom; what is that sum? 26.6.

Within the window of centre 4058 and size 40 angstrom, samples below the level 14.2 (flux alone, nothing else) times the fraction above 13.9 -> 3.38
